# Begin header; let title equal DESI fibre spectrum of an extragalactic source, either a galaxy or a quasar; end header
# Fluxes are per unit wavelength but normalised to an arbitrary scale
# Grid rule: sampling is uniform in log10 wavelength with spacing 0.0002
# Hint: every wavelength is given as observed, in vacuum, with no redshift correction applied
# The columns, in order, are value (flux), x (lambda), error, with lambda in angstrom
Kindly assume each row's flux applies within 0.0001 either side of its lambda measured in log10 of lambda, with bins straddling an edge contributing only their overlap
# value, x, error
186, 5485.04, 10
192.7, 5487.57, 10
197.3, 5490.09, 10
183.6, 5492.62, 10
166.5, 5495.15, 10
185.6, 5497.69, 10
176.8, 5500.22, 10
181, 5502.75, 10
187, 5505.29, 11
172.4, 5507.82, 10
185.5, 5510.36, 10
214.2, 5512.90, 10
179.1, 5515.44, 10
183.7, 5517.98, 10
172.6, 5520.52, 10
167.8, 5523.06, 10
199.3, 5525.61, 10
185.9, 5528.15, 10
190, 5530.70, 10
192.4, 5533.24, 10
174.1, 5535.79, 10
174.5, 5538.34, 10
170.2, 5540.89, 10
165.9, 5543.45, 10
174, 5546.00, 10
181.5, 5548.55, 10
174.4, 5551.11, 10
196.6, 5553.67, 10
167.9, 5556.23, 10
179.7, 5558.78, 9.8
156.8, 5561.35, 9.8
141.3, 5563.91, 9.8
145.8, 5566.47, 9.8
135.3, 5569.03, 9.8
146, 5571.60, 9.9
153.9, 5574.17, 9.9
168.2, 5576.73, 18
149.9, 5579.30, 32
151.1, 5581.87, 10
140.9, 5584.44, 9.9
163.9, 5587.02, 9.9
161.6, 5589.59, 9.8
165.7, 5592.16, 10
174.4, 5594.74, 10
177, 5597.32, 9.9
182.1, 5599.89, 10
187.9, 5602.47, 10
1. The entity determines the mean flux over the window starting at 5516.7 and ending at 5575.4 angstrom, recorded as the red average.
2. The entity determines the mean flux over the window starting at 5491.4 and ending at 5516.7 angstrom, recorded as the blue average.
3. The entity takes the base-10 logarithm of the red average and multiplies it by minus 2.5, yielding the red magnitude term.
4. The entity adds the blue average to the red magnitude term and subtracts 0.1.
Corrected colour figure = 177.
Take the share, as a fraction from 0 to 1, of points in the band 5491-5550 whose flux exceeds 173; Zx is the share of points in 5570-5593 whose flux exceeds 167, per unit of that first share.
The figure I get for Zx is 0.15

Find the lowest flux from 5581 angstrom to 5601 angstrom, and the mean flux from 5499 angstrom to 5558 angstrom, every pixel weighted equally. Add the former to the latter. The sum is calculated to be 322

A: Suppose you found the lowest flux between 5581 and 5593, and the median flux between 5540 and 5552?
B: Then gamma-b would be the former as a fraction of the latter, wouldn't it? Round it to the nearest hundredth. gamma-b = 0.81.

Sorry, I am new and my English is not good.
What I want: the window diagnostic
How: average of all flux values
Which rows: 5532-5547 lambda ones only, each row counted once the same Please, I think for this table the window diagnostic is 175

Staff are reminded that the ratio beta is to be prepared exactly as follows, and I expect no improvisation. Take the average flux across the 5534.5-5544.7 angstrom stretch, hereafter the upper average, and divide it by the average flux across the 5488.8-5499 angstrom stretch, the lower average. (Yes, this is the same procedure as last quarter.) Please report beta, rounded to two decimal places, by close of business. 0.93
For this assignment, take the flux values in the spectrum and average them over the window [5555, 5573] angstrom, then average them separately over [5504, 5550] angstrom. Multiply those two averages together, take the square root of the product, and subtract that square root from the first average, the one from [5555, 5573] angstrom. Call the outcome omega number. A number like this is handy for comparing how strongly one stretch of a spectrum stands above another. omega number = -14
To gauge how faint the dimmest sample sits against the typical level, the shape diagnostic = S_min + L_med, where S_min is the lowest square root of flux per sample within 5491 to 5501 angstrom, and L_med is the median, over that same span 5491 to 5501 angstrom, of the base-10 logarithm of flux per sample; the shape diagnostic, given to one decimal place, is 15.2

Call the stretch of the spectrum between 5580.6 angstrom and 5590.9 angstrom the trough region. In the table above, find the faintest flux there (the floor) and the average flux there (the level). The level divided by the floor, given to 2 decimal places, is 1.10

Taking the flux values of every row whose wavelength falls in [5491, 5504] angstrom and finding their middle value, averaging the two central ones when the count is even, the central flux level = 181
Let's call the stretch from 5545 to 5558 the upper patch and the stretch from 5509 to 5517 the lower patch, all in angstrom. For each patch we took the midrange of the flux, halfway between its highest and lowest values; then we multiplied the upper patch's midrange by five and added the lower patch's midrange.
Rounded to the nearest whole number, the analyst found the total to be 1108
